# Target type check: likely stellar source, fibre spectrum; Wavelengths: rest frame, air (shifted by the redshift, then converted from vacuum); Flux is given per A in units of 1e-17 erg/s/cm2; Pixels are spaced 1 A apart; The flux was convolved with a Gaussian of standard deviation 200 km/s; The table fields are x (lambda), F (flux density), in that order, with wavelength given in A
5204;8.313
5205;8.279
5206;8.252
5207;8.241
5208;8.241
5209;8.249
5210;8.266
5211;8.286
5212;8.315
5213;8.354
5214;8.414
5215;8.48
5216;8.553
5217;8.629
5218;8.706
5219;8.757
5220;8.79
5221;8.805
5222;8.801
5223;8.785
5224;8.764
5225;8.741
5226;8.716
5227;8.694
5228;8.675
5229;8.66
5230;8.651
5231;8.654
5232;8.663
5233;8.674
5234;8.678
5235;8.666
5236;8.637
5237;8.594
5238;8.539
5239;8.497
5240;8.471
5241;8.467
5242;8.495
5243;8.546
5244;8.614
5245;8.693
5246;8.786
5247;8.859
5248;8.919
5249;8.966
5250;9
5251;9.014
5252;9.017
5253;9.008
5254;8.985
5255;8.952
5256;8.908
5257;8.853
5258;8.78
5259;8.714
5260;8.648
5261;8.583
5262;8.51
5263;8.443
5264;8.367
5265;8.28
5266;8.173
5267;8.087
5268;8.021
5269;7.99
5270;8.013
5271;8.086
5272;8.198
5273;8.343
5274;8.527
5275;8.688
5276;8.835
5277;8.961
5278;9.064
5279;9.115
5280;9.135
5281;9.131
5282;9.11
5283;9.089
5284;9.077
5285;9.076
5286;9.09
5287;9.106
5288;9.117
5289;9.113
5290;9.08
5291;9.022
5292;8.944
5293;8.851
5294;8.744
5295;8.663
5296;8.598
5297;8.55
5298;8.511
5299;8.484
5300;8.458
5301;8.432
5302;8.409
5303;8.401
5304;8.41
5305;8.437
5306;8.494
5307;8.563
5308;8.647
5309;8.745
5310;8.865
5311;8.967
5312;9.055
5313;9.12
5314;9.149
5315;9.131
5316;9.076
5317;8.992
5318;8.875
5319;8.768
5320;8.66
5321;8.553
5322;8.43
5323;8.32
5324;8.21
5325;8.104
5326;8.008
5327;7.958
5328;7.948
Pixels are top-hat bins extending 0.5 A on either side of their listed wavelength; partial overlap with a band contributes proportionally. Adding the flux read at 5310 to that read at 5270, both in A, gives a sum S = 16.88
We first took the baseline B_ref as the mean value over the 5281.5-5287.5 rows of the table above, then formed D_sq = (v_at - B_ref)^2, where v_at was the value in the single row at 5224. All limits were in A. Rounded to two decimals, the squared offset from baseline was 0.11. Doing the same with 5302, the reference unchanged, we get 0.47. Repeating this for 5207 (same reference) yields 0.72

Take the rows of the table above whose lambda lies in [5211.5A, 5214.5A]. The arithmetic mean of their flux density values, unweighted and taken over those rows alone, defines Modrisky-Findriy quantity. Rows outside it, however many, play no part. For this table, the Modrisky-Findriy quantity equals 8.36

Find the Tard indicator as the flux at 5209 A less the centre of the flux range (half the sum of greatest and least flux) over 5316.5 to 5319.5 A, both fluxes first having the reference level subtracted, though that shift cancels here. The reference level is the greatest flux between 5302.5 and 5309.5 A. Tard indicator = -0.63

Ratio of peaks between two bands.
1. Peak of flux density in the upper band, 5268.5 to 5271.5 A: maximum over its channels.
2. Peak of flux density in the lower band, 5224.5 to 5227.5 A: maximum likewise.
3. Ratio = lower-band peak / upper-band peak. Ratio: 1.081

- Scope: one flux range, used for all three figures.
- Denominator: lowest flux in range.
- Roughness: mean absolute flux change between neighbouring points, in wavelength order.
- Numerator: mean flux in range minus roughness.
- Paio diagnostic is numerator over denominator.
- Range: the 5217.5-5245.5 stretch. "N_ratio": 1.019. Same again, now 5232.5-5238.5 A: 1.007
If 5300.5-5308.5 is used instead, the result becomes 1.004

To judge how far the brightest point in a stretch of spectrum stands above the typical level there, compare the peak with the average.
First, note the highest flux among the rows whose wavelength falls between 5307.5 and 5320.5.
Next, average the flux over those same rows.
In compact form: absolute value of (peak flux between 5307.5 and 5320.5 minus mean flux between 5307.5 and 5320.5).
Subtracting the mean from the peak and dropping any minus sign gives 0.22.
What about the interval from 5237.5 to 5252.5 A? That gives 0.29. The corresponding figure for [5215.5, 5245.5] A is 0.15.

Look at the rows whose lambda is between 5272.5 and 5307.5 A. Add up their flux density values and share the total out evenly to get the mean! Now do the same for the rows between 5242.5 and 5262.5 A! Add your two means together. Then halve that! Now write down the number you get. 8.80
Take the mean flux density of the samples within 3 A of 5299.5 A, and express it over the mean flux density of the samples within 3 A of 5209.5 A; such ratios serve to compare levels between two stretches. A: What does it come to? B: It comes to 1.03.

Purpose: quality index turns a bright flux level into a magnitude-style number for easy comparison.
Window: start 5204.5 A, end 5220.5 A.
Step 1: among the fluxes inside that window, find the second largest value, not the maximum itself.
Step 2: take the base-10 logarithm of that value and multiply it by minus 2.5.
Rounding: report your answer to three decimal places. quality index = -2.356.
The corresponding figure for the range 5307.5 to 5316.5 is -2.401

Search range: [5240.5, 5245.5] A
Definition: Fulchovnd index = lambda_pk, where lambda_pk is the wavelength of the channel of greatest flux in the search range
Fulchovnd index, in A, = 5245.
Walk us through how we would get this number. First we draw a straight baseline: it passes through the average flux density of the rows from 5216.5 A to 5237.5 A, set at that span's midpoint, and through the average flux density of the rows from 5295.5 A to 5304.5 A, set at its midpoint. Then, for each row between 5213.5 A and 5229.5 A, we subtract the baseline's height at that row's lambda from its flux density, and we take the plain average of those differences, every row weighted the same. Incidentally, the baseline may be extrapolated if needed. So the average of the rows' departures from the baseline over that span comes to 0.0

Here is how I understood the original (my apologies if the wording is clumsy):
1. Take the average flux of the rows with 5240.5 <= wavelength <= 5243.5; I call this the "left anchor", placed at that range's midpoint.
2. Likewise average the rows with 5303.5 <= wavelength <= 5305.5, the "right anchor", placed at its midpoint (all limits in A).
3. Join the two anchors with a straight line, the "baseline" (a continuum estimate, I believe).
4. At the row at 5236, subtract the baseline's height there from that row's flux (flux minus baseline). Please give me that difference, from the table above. 0.13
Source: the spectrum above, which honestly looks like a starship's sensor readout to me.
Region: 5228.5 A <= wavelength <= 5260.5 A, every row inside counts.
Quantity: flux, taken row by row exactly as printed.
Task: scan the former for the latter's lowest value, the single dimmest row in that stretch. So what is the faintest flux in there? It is 8.467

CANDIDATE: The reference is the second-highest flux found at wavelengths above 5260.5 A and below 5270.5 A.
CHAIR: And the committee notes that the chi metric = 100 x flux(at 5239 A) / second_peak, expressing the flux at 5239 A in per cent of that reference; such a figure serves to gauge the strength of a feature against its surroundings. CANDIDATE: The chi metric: 99.8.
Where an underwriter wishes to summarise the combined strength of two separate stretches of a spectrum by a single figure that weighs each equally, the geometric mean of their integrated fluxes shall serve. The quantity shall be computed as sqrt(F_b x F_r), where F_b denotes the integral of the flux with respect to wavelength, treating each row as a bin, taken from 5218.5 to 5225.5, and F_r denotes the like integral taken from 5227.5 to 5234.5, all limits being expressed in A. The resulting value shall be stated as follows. 61.0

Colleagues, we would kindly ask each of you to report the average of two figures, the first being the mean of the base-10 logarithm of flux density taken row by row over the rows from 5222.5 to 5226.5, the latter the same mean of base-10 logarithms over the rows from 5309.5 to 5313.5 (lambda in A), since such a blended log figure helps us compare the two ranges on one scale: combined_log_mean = 0.948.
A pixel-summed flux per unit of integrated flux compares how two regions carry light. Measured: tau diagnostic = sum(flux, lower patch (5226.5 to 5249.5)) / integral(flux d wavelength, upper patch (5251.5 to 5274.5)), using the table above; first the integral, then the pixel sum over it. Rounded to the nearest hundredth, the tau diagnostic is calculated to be 1.02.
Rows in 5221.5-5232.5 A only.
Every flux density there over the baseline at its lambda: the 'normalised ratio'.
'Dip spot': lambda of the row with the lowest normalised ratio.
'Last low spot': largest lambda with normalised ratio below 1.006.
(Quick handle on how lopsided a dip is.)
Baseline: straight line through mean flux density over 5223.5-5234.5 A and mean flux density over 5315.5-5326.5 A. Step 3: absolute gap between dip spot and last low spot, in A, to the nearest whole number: 2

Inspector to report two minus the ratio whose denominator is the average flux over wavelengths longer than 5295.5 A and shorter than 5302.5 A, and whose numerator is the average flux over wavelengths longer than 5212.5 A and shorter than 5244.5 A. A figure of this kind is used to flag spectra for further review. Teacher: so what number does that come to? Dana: 0.98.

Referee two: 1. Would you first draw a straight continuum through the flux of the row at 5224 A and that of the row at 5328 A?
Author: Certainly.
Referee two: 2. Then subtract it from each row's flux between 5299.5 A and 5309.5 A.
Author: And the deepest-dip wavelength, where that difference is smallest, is 5303 A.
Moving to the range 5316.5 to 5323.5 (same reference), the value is 5323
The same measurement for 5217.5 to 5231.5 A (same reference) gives 5218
